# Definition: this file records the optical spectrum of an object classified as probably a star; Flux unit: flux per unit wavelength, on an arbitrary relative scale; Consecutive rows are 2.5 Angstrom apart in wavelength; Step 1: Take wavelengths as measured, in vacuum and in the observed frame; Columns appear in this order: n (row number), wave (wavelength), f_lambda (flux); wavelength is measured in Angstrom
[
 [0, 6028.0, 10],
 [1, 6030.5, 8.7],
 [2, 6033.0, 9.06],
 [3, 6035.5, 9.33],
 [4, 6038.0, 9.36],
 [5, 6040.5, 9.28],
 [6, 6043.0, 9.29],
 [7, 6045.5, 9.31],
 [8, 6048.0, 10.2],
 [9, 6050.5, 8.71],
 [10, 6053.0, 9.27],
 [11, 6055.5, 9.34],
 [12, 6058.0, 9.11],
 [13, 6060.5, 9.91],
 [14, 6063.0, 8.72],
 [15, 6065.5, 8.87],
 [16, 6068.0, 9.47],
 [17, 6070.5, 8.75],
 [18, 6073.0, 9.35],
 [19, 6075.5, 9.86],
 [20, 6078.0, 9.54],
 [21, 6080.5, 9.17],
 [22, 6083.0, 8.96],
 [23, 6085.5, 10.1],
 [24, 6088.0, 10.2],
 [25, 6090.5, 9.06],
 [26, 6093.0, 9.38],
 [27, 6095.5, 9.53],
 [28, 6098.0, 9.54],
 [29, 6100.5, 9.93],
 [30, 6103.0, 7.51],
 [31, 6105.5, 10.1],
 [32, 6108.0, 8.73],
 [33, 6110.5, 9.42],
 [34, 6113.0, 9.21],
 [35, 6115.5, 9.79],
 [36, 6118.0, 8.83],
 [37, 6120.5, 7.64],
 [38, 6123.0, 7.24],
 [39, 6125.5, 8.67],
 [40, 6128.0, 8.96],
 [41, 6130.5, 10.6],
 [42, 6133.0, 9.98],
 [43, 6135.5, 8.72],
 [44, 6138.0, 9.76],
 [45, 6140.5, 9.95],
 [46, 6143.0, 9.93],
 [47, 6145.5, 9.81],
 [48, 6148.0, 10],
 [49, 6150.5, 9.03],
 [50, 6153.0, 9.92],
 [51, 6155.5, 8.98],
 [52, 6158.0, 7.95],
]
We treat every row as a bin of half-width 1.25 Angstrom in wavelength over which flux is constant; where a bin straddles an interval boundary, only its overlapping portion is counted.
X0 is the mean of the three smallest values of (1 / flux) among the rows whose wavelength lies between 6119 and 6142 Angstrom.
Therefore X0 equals 0.098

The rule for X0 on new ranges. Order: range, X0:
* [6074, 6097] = 0.099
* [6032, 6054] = 0.104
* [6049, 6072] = 0.105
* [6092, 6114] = 0.102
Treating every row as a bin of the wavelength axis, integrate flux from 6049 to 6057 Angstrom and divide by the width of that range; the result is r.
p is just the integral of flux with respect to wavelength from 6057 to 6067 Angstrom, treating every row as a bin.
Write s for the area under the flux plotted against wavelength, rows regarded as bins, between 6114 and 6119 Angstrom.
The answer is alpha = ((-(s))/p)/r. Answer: -0.06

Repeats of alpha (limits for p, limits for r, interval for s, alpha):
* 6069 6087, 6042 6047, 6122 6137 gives -0.09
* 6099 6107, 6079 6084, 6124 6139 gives -0.21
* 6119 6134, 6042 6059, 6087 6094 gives -0.05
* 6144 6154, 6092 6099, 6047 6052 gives -0.05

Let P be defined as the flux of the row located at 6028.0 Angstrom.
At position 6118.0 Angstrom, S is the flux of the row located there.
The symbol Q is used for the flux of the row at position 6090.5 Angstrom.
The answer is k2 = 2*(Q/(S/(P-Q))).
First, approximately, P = 10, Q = 9.06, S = 8.83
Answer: 1.93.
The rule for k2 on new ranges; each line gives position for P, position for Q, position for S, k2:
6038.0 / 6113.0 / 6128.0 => 0.31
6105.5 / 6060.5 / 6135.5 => 0.43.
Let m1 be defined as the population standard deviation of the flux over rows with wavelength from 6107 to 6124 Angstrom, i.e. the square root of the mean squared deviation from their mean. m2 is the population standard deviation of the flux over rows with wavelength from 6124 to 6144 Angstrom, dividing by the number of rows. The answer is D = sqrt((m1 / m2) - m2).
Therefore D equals 0.8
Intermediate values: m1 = 0.9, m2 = 0.66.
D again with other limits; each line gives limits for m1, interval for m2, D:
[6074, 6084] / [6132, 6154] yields 0.6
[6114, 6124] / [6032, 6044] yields 3.1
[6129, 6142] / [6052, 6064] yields 1.1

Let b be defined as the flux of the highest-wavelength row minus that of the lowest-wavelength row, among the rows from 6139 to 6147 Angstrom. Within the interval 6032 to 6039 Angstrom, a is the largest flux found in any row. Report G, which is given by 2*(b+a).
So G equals 18.4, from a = 9.36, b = -0.14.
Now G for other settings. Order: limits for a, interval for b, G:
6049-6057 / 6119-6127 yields 20.7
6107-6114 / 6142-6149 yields 19.0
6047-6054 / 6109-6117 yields 21.1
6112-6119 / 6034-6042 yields 19.5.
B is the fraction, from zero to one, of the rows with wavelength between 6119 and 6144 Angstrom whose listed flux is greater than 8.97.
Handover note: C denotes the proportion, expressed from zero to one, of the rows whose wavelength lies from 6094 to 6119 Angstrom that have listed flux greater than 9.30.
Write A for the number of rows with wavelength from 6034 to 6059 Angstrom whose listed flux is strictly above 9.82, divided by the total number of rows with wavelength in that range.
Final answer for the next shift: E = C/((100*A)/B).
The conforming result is 0.030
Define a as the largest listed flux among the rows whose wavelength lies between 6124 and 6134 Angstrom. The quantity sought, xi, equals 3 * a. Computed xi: 31.8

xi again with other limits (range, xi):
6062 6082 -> 29.6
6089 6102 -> 29.8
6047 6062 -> 30.6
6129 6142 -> 31.8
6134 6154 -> 30.0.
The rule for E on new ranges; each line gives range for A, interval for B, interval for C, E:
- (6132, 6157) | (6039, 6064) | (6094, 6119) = 0.010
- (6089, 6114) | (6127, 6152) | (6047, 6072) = 0.016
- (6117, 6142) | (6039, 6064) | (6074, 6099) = 0.019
